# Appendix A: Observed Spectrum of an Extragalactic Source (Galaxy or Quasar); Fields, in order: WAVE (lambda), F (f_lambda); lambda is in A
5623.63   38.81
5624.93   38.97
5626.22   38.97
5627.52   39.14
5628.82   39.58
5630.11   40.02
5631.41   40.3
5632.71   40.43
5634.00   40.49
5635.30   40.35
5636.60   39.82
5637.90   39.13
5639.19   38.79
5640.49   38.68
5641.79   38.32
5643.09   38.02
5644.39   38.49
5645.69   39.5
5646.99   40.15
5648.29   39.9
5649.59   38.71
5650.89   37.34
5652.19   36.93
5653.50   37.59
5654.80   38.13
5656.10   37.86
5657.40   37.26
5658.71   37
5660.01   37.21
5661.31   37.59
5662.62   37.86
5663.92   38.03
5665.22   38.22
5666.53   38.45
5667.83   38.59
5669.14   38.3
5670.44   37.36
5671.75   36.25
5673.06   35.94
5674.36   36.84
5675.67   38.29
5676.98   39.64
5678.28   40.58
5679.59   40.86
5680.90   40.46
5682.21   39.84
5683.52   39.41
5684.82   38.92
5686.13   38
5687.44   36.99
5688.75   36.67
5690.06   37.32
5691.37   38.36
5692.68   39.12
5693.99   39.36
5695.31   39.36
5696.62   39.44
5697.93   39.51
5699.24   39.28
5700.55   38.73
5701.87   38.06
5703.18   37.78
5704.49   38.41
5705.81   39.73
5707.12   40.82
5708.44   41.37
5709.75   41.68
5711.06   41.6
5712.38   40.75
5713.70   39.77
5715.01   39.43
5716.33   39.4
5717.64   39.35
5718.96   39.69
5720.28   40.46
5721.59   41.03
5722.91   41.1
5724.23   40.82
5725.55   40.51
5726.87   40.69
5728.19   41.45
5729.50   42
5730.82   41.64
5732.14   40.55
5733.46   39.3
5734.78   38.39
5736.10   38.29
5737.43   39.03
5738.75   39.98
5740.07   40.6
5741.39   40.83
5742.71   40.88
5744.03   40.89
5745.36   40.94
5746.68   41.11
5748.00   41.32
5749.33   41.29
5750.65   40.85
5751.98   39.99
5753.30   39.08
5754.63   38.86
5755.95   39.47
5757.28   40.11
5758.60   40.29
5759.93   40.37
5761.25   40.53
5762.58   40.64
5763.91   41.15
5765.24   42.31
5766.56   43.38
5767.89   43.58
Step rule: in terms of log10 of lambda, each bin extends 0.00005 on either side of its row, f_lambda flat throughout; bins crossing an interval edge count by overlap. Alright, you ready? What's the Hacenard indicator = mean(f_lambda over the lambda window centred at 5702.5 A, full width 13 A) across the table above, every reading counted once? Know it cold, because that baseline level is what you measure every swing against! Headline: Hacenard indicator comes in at 39.3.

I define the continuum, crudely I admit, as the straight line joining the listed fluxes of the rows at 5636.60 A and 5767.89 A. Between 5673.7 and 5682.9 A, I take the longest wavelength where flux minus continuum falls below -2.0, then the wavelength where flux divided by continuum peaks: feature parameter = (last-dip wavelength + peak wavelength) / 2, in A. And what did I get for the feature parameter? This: 5677.6 A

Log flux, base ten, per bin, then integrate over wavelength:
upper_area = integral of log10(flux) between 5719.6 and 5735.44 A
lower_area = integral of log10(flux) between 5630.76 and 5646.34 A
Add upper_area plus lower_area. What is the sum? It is 50.3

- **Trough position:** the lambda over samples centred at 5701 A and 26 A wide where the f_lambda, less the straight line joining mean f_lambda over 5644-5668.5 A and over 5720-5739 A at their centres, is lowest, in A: 5688.75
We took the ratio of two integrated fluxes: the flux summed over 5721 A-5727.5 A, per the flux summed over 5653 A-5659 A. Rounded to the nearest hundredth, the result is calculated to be 1.09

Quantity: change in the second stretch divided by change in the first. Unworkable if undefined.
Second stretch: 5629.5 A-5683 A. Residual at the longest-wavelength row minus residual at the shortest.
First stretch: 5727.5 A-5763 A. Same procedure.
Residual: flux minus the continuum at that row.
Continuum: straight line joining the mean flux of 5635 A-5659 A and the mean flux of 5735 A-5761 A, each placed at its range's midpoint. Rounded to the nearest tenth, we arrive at 0.8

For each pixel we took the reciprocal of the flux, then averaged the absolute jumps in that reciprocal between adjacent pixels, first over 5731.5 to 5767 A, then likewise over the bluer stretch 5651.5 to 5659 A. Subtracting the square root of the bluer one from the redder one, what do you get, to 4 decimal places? -0.0179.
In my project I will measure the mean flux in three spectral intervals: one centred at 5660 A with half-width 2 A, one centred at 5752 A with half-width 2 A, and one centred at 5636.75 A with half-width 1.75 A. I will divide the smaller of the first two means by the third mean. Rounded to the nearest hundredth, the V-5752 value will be 0.94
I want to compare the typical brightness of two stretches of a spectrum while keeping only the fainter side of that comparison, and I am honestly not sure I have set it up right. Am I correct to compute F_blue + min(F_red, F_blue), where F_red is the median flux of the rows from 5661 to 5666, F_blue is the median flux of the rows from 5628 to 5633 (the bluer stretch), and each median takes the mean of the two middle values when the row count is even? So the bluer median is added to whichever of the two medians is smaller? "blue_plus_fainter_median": 78.1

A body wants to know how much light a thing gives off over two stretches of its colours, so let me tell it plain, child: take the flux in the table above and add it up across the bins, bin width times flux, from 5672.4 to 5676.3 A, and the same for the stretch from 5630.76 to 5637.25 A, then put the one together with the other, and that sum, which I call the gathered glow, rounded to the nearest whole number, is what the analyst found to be 406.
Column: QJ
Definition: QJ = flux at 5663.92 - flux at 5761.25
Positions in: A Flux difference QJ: -2.5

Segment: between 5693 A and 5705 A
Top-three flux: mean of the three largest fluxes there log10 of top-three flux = 1.60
